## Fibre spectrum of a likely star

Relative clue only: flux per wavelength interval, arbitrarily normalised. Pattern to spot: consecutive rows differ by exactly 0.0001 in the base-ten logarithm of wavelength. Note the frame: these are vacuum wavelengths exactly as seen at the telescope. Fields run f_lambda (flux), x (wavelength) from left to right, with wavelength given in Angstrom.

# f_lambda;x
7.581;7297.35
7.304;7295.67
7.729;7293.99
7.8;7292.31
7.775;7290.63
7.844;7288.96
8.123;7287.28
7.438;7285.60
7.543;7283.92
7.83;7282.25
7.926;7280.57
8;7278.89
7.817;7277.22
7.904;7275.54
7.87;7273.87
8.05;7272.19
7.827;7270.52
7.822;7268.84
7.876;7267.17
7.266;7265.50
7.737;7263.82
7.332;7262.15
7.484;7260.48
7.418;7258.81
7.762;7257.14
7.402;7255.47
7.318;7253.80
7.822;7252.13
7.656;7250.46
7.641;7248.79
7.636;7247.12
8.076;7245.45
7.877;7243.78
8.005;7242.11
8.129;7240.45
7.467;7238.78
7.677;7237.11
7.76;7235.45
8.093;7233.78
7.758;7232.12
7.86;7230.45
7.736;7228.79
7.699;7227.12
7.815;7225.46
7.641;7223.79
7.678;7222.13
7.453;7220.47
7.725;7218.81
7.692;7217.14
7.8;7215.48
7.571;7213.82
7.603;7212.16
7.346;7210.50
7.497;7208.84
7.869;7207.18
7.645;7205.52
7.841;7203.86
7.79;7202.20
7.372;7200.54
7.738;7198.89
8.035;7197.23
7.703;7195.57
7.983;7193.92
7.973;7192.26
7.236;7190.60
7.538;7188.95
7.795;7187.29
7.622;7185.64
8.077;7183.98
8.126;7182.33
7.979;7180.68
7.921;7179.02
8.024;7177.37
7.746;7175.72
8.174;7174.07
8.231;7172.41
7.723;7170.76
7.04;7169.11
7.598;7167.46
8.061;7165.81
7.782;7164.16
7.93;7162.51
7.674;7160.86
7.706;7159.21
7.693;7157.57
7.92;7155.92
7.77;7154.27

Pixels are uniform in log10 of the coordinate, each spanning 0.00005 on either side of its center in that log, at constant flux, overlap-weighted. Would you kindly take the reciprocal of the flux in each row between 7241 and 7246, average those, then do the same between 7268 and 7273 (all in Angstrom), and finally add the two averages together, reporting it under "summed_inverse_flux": 0.252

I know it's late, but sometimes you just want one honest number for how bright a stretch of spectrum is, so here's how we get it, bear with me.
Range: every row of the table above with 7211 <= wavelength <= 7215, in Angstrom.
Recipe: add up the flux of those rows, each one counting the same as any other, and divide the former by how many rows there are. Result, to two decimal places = 7.59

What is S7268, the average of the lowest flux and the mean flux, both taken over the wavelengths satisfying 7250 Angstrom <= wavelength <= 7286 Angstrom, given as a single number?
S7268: 7.48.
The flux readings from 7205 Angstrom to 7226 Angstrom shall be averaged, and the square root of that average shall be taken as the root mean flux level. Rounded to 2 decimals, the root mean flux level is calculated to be 2.76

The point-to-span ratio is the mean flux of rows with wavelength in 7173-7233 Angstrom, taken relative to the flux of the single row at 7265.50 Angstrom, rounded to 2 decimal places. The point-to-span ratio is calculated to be 1.07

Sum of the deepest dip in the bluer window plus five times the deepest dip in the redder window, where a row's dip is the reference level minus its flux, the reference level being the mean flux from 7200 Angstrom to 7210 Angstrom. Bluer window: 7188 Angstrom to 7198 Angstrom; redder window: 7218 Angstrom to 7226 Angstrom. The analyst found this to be 1.5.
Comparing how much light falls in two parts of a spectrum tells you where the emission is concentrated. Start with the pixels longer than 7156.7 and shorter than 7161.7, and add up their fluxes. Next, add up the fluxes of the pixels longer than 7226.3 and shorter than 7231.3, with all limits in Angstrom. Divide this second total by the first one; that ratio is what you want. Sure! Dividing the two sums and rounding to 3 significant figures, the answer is 1.01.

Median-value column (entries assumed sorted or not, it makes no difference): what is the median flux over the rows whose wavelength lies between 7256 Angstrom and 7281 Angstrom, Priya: 7.822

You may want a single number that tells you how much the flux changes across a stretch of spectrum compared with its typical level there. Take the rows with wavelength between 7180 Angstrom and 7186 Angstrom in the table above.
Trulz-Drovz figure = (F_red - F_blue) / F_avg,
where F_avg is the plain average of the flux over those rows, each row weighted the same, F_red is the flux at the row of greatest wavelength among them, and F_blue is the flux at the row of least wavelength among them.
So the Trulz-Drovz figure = -0.045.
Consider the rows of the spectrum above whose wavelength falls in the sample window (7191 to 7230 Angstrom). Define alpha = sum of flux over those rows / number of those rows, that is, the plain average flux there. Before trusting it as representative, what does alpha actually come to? 7.70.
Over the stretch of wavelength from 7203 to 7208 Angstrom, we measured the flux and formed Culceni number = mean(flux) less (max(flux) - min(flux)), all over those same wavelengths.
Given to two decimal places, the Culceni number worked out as 7.56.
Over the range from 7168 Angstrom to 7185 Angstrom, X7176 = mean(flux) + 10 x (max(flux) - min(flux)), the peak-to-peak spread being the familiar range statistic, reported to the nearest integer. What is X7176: 20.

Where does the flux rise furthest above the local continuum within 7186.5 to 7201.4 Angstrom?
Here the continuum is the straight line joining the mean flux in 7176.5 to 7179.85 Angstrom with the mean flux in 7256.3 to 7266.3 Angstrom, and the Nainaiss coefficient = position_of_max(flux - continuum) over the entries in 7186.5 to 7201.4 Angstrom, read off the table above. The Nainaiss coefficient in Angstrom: 7197.23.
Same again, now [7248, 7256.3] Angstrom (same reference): 7252.13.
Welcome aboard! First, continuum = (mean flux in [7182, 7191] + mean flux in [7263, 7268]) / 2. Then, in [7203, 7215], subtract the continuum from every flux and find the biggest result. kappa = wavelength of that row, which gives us 7207.18 Angstrom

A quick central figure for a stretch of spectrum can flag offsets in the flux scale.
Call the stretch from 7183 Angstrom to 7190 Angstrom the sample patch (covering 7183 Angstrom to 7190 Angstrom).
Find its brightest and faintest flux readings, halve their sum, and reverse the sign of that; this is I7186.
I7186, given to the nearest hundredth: -7.81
